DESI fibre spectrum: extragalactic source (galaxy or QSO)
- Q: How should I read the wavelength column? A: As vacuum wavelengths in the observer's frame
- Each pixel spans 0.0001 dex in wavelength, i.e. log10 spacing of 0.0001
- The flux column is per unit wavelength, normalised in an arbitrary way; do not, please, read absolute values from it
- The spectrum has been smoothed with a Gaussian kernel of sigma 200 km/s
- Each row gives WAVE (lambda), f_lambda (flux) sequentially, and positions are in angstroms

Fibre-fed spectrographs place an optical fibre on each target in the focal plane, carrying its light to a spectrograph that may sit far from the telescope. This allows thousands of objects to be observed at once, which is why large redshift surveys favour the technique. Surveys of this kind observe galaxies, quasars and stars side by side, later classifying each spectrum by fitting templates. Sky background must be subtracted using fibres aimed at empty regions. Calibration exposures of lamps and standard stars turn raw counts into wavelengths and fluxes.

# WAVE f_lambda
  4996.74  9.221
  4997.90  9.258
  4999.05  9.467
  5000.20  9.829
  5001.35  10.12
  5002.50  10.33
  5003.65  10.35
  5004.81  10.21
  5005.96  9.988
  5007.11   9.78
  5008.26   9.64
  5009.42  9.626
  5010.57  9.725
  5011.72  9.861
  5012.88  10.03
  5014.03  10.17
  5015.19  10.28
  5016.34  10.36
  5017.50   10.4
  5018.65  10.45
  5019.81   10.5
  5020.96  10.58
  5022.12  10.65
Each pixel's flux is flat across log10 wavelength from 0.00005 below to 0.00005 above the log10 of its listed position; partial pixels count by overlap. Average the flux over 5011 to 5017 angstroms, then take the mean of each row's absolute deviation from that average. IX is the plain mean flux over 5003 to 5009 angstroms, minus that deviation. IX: 9.8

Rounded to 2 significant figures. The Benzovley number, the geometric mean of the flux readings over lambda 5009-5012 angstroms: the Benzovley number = 9.7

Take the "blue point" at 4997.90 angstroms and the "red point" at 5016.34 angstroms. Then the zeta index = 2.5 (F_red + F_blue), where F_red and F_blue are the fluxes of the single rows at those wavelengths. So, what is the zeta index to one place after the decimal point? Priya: 49.0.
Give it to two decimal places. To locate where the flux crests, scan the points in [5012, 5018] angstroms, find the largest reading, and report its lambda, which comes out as 5017.50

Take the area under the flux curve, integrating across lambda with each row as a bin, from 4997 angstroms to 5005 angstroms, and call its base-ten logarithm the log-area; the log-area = 1.90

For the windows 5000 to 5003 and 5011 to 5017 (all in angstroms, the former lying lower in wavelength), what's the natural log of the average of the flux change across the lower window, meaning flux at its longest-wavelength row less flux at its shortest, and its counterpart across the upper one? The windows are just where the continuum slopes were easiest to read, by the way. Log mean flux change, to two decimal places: -0.69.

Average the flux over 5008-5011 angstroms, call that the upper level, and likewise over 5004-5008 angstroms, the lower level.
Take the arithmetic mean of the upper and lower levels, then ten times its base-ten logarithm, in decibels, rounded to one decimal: 9.9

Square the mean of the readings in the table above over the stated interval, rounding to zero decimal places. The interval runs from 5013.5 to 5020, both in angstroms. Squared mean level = 107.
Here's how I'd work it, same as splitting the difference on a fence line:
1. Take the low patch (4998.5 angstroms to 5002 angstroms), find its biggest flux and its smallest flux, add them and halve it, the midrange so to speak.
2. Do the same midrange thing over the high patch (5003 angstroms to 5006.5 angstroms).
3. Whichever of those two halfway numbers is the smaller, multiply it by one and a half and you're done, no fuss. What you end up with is 14.7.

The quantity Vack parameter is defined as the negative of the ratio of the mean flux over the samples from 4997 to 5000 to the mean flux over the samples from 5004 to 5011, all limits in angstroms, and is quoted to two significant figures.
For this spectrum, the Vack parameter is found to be -0.95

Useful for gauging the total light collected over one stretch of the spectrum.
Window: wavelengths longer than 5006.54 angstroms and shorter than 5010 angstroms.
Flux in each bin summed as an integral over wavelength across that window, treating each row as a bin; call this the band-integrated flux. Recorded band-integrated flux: 33.5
